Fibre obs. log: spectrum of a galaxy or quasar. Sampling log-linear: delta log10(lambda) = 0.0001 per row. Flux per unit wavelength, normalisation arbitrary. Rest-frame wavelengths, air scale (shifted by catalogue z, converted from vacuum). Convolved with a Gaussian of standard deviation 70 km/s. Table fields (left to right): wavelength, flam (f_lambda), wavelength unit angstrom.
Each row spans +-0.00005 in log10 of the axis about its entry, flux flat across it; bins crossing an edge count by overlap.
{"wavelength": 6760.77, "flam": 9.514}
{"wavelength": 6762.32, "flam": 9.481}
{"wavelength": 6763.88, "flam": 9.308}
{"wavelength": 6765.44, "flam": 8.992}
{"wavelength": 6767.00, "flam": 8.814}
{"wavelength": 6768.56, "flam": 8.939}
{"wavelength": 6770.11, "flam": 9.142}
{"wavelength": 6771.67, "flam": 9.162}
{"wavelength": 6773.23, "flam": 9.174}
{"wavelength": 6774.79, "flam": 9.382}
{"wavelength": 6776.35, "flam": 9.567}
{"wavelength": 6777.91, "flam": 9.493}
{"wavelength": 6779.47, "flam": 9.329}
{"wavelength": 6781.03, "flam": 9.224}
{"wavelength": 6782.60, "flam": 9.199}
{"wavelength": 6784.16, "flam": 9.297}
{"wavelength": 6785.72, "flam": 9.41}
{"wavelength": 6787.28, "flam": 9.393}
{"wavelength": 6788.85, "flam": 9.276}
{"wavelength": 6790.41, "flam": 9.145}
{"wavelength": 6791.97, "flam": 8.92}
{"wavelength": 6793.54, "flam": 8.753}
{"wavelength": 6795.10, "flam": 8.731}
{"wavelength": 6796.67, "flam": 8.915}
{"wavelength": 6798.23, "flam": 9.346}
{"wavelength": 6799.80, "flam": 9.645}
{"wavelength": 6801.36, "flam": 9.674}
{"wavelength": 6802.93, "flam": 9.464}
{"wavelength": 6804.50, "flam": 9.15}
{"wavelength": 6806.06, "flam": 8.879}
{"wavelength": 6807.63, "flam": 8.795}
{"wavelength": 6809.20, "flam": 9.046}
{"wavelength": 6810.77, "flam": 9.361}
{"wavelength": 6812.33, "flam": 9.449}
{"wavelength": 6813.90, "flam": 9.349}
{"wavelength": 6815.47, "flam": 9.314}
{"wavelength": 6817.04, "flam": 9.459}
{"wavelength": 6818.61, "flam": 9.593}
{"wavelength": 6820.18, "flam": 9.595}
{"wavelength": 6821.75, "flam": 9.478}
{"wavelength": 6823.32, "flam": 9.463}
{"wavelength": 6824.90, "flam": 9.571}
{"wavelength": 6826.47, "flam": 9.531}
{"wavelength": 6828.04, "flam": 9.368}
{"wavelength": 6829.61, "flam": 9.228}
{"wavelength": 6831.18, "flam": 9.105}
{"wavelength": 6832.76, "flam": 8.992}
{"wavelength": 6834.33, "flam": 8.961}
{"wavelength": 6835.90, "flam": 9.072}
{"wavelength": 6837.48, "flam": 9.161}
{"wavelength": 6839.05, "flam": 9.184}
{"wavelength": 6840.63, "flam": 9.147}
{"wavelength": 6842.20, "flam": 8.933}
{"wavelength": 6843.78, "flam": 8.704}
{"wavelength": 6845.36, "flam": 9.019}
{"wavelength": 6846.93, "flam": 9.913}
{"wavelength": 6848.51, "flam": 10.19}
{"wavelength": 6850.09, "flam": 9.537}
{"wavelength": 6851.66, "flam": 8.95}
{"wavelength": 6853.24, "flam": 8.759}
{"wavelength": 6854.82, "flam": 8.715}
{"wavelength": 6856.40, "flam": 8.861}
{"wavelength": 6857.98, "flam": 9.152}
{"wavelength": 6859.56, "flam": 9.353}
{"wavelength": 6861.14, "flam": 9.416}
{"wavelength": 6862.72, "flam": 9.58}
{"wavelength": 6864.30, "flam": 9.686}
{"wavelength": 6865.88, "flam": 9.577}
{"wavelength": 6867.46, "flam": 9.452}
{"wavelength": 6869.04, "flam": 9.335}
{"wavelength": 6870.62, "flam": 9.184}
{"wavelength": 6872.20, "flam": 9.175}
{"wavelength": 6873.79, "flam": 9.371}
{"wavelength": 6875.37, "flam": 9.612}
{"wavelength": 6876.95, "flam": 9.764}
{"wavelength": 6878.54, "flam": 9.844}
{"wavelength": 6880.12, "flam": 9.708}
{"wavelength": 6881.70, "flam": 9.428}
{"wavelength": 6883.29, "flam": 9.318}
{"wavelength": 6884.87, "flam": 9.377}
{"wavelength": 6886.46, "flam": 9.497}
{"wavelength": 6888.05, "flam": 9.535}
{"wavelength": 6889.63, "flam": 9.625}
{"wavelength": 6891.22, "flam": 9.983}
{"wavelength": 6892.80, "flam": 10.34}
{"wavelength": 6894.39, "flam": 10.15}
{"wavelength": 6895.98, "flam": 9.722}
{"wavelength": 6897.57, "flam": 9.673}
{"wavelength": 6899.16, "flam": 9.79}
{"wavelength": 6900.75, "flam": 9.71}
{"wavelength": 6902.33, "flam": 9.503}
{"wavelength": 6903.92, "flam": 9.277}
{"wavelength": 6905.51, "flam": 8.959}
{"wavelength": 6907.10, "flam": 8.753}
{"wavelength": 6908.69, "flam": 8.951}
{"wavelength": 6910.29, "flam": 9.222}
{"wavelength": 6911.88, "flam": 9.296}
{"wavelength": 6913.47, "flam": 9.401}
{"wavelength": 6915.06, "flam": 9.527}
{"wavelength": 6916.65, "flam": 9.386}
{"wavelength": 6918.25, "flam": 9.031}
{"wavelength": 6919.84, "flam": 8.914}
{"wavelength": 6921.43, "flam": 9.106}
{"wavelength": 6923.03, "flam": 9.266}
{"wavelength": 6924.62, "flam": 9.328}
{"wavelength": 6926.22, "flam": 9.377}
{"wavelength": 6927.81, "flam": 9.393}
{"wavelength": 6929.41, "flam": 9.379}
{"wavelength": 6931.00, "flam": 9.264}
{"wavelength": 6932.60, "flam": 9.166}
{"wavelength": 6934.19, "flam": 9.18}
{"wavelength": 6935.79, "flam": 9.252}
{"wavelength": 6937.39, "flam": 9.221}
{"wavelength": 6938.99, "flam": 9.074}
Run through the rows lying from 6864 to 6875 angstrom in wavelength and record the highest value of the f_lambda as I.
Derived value 9.686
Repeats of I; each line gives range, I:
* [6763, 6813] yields 9.674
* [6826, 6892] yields 10.19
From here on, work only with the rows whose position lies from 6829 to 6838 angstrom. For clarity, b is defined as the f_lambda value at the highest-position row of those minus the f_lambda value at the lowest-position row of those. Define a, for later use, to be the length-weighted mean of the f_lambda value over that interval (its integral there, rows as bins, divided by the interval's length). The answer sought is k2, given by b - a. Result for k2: -9.15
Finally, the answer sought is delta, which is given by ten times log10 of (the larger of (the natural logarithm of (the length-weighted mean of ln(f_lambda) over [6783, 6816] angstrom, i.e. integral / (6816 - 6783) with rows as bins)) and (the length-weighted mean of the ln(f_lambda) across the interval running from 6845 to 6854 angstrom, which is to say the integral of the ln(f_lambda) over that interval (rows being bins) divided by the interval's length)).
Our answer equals 3.51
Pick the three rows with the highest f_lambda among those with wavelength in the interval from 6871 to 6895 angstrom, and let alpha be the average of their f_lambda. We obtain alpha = 10.2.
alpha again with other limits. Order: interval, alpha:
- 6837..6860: 9.9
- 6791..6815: 9.6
